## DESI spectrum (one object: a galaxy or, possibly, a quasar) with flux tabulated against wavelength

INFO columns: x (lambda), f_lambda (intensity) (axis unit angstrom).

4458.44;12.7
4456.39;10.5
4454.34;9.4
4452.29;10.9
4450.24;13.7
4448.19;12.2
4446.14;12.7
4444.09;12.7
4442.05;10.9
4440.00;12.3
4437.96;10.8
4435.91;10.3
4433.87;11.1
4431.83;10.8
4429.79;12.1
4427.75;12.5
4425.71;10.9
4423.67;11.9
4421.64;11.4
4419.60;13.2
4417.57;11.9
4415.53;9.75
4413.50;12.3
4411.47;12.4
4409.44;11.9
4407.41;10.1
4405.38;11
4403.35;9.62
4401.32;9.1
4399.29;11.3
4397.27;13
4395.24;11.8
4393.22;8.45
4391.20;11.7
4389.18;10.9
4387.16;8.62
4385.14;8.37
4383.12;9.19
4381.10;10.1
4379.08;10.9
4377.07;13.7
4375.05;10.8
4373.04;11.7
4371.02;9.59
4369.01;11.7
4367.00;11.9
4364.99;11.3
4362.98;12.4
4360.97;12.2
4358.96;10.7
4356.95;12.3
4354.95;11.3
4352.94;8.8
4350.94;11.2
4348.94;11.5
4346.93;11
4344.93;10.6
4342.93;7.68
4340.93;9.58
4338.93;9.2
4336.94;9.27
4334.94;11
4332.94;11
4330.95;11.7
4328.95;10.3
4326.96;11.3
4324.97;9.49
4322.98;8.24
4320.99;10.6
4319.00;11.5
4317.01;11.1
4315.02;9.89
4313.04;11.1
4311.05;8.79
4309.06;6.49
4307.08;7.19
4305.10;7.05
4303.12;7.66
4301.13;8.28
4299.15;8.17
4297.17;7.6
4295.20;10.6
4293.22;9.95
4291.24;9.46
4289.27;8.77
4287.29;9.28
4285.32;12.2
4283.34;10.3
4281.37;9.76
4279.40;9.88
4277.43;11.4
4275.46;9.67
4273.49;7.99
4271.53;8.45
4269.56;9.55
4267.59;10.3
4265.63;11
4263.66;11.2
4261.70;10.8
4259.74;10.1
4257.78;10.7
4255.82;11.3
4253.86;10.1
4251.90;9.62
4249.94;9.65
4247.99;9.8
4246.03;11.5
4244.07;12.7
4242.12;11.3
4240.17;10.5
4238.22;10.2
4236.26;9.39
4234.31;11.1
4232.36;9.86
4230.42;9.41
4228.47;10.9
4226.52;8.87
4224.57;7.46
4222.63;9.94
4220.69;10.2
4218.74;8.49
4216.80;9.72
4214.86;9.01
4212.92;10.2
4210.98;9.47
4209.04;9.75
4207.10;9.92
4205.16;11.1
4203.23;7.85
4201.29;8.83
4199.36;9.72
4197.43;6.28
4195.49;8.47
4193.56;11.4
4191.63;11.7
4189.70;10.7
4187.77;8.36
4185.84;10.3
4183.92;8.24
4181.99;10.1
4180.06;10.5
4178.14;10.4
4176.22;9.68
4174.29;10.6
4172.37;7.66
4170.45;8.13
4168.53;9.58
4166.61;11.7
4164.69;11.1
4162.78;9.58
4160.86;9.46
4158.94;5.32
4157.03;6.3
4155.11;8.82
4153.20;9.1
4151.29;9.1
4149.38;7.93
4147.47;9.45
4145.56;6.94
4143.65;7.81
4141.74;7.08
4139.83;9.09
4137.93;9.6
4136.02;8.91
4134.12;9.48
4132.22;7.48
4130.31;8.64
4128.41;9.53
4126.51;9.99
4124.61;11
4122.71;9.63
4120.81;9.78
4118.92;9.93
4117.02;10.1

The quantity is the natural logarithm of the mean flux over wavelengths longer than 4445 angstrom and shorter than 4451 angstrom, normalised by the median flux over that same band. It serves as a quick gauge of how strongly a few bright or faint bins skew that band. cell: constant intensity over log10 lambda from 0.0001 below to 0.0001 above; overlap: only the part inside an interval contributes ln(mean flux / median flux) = 0.01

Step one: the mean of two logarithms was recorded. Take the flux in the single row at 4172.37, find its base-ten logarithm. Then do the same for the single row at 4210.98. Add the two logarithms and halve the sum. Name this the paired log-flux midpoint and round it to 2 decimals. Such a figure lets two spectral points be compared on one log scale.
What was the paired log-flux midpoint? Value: 0.93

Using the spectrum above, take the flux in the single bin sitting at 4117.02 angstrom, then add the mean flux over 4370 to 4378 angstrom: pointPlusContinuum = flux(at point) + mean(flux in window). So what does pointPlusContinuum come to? 21.5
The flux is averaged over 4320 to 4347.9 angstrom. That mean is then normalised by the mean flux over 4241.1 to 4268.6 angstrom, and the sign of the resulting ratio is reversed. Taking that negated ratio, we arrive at -0.94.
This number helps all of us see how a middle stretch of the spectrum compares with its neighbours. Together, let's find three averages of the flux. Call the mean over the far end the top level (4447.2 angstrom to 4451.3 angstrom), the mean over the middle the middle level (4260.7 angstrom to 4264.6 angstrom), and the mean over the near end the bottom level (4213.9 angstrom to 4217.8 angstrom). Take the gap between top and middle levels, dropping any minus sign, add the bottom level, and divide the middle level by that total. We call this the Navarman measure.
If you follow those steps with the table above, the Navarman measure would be 0.97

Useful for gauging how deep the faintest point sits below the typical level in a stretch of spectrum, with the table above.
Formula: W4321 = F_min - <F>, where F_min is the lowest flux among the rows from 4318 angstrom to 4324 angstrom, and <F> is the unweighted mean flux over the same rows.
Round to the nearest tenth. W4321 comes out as -1.9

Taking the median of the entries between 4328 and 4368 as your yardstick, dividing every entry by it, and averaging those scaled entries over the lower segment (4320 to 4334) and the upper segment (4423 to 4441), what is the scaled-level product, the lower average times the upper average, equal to 0.978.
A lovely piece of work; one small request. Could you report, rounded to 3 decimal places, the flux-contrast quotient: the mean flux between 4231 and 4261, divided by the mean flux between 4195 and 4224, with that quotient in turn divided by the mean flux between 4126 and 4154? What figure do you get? 0.131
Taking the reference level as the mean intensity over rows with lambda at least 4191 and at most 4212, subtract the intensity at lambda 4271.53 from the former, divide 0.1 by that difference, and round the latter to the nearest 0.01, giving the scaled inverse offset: 0.10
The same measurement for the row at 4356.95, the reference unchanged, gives -0.04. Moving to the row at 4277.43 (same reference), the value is -0.05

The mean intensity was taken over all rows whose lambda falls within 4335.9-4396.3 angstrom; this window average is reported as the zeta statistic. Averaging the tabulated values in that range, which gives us 10.6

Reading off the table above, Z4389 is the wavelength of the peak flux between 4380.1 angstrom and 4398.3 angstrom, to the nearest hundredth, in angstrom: 4397.27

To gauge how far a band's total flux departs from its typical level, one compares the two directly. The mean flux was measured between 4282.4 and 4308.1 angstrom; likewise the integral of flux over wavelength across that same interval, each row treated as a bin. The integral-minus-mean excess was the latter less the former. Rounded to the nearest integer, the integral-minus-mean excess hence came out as 221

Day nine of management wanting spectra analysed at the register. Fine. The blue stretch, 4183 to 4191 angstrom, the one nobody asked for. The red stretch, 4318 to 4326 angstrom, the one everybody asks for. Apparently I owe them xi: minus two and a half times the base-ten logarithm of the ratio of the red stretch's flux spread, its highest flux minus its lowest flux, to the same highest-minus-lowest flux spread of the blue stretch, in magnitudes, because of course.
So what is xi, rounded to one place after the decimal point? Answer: -0.3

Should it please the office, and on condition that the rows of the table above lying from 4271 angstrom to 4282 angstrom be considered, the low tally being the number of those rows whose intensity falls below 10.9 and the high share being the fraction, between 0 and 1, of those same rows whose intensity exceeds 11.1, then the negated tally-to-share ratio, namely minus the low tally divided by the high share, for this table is -30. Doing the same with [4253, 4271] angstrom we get -27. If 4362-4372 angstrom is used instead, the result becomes -1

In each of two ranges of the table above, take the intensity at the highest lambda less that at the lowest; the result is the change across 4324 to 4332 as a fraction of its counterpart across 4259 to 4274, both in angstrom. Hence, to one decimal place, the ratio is -1.0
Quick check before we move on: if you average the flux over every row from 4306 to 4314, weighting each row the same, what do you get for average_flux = 8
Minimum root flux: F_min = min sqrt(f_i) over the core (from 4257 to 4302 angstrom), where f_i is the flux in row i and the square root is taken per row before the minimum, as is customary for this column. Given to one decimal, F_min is 2.8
